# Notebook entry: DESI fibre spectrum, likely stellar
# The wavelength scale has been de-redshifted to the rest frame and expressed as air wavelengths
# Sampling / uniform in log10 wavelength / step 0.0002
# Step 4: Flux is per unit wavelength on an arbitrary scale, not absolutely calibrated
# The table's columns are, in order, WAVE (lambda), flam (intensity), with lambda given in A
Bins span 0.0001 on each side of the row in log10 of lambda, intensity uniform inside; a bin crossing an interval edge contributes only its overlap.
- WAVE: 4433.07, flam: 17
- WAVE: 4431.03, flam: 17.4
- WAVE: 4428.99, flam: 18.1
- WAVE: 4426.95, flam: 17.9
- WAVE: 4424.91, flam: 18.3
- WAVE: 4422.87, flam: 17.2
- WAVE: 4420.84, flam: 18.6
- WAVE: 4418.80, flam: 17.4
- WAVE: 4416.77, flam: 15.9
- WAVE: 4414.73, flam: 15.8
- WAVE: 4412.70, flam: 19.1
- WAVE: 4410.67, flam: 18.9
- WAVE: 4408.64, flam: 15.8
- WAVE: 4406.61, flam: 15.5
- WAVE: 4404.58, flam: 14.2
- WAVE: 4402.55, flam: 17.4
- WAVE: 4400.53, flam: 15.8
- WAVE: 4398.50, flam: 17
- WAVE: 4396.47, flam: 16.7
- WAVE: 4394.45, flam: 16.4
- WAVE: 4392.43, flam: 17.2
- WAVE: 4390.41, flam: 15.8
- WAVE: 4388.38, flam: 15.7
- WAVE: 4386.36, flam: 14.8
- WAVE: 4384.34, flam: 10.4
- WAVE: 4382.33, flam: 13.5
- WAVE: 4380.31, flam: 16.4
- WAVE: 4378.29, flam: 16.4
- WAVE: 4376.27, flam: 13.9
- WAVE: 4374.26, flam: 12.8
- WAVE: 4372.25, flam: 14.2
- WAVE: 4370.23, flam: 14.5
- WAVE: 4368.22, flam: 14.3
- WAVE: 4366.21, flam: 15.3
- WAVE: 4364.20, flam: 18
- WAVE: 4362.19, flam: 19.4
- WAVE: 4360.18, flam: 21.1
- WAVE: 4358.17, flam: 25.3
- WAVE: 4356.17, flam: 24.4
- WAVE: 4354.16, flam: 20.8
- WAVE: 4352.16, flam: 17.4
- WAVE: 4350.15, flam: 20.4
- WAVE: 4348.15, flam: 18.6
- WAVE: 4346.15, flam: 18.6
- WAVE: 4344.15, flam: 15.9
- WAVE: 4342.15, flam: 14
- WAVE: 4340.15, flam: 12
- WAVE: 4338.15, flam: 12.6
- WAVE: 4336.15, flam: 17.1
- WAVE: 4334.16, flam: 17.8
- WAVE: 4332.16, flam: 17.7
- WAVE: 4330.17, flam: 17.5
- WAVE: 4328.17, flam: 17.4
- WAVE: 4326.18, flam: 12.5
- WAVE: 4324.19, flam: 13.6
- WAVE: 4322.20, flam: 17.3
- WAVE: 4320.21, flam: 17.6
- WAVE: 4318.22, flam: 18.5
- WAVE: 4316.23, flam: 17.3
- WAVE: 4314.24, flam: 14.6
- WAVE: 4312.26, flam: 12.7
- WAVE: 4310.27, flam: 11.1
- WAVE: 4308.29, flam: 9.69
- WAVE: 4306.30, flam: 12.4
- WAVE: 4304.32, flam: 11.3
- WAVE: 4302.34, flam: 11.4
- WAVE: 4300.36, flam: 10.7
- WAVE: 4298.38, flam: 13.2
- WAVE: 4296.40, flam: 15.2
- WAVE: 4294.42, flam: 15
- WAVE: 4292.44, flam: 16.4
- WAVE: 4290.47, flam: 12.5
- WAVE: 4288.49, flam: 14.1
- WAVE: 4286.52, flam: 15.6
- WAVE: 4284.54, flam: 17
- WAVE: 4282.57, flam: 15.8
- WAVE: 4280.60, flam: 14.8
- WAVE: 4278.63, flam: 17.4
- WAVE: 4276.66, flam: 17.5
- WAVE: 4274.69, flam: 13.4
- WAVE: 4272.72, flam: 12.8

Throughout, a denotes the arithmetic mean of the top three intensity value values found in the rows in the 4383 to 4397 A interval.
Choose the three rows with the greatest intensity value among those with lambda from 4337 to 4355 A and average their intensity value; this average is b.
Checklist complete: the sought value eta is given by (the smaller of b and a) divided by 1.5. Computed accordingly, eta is 11.2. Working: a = 16.8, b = 19.9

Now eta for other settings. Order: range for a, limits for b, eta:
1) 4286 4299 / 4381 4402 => 10.5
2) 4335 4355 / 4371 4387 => 10.6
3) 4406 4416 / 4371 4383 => 10.4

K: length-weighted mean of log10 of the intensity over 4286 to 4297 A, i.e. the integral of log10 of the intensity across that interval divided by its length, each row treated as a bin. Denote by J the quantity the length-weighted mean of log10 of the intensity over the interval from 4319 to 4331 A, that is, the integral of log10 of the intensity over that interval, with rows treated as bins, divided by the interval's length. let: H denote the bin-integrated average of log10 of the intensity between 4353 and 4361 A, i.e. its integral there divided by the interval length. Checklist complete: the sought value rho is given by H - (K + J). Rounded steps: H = 1.36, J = 1.20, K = 1.17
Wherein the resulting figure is -1.01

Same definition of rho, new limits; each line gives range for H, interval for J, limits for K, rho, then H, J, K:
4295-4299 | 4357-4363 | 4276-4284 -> -1.40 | 1.16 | 1.34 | 1.21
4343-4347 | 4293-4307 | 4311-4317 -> -1.03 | 1.23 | 1.11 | 1.16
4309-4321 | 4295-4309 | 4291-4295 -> -1.09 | 1.17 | 1.08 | 1.19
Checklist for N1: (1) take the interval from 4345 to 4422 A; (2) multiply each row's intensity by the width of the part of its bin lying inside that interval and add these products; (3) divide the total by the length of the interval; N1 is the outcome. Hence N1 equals 16.9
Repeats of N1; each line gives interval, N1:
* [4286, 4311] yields 12.9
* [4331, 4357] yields 17.4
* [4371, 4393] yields 14.6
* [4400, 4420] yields 16.6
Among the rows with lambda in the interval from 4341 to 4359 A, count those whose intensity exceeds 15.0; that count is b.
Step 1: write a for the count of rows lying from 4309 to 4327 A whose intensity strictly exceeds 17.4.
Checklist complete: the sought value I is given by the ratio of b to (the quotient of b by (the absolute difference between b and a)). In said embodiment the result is 6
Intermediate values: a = 2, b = 8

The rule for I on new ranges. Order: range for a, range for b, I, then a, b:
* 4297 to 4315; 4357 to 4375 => 5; 0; 5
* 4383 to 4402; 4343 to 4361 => 9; 0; 9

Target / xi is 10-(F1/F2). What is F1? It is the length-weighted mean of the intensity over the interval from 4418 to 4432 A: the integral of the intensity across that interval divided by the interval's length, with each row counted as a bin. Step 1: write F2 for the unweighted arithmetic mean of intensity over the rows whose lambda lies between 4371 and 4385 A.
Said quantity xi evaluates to 8.72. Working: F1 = 18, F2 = 13.9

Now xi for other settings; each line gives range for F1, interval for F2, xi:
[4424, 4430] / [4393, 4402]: 8.90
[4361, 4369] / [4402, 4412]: 8.97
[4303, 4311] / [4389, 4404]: 9.33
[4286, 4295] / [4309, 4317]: 8.95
